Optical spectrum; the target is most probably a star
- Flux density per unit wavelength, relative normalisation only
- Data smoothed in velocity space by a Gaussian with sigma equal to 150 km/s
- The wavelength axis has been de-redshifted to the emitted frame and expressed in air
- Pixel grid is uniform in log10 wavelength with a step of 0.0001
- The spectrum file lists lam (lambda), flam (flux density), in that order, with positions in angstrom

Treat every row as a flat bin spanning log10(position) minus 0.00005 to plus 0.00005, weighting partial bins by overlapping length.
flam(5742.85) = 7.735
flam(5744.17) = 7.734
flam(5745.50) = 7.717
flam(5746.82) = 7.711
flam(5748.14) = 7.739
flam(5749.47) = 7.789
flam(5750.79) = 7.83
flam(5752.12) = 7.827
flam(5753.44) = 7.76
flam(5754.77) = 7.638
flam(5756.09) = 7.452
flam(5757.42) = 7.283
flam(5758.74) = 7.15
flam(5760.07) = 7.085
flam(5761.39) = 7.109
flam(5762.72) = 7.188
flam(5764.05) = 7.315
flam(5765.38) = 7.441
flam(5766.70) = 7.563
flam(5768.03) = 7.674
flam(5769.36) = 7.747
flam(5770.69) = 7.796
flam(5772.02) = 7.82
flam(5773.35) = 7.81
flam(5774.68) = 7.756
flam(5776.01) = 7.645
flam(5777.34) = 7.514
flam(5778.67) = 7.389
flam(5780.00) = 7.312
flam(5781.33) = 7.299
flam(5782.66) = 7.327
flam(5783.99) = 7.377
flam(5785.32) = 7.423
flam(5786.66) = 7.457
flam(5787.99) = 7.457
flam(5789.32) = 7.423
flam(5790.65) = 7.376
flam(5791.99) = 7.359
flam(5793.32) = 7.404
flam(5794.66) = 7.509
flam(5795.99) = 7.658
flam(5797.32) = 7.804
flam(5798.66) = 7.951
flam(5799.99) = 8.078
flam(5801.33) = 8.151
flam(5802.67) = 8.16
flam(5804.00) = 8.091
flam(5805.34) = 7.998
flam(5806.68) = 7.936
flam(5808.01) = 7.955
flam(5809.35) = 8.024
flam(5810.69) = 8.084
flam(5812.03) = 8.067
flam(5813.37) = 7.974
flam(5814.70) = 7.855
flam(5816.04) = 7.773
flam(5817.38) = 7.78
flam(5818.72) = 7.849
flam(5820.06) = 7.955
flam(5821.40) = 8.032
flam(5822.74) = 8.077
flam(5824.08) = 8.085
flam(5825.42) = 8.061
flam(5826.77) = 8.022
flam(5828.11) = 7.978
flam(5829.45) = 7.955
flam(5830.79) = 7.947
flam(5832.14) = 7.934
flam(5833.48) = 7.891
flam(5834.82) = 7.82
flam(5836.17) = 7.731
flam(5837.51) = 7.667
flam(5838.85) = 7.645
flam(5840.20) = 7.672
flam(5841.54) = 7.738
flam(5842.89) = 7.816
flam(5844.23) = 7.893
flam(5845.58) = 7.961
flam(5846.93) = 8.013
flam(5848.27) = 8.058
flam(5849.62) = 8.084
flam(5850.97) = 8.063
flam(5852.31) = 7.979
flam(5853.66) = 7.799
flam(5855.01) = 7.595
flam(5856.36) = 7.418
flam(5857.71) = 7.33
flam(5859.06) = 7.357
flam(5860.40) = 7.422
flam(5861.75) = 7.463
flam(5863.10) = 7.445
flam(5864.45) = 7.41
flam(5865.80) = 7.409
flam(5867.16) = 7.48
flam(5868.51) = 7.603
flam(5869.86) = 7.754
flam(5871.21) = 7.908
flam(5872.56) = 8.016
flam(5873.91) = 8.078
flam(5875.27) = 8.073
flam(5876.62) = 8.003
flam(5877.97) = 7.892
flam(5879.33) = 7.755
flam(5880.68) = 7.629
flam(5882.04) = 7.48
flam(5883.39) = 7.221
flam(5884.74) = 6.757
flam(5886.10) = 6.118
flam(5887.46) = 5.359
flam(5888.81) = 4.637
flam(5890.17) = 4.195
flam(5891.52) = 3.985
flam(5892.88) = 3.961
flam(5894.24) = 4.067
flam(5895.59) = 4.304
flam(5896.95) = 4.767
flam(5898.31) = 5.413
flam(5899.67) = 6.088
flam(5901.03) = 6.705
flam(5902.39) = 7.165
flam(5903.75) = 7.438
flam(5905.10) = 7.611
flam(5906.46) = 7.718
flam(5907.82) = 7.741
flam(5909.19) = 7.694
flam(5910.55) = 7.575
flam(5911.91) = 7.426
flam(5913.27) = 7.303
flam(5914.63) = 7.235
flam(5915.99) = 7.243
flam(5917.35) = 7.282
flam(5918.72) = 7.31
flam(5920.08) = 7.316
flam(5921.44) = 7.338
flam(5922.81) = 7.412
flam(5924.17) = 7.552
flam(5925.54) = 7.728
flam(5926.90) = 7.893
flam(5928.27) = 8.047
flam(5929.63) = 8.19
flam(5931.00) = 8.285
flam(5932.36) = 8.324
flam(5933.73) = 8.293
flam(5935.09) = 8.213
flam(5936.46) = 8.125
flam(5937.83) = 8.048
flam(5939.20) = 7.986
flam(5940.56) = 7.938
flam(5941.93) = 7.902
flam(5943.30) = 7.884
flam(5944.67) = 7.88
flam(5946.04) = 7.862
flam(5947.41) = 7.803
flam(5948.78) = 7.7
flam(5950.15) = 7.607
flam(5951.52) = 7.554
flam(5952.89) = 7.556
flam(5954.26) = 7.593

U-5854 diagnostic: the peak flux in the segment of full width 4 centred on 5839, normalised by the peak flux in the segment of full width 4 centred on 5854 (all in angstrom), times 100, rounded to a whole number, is 96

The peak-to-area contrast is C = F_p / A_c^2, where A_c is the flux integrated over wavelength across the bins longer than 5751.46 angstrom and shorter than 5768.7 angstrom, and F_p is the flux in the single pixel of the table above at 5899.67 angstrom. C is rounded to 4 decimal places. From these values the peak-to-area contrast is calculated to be 0.0004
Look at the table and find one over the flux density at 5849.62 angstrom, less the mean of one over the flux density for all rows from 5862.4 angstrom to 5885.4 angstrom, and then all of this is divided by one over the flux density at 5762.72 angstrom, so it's -0.05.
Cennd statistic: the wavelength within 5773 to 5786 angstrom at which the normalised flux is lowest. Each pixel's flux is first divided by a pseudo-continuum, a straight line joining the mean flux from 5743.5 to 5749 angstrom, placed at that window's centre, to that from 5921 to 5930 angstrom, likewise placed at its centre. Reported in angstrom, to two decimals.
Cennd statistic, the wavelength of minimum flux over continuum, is 5781.33 angstrom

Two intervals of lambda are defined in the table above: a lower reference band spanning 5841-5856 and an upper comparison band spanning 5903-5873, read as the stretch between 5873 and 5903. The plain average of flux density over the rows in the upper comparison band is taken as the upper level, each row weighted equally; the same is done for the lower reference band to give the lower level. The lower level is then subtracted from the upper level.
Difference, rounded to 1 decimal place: -1.7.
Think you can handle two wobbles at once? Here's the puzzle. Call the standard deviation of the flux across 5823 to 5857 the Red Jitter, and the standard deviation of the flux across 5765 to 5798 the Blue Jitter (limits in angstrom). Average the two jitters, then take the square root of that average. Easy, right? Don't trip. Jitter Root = 0.42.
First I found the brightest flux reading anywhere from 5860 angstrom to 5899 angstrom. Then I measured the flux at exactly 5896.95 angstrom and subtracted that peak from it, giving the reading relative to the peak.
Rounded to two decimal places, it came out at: -3.31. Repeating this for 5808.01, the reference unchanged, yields -0.12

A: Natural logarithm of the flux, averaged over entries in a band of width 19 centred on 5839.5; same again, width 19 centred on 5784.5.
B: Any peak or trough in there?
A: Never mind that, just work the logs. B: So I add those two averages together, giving 4.06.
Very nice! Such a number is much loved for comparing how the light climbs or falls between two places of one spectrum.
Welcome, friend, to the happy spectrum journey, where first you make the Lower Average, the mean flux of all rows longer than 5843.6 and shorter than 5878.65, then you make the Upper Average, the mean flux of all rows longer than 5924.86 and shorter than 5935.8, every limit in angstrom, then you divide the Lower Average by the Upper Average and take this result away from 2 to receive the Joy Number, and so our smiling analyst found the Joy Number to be 1.046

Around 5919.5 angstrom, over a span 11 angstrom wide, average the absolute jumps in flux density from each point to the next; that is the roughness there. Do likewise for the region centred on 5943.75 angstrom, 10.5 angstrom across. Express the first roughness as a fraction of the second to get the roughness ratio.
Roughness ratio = 1.1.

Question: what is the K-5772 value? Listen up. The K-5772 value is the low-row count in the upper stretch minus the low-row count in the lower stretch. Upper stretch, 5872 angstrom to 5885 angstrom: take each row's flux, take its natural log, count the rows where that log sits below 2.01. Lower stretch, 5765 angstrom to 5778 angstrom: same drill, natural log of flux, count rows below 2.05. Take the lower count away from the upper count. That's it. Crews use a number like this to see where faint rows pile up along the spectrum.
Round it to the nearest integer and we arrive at -5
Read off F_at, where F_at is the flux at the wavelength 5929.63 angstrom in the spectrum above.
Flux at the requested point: 8.19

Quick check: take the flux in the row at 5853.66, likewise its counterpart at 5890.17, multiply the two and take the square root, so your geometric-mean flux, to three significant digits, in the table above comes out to 5.72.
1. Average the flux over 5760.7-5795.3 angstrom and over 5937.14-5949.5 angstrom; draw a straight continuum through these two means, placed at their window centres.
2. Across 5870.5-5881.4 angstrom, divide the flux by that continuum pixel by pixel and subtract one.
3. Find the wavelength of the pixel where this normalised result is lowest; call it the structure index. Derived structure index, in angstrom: 5880.68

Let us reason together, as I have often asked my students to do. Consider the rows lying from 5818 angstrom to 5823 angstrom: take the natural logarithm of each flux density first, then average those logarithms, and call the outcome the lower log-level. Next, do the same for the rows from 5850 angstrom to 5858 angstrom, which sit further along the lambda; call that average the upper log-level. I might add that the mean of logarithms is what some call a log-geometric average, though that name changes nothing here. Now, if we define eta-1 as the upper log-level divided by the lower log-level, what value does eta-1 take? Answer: 1.0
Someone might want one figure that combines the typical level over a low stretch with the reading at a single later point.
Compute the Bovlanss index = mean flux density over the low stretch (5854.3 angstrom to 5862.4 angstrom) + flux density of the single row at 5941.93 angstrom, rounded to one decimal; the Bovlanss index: 15.3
